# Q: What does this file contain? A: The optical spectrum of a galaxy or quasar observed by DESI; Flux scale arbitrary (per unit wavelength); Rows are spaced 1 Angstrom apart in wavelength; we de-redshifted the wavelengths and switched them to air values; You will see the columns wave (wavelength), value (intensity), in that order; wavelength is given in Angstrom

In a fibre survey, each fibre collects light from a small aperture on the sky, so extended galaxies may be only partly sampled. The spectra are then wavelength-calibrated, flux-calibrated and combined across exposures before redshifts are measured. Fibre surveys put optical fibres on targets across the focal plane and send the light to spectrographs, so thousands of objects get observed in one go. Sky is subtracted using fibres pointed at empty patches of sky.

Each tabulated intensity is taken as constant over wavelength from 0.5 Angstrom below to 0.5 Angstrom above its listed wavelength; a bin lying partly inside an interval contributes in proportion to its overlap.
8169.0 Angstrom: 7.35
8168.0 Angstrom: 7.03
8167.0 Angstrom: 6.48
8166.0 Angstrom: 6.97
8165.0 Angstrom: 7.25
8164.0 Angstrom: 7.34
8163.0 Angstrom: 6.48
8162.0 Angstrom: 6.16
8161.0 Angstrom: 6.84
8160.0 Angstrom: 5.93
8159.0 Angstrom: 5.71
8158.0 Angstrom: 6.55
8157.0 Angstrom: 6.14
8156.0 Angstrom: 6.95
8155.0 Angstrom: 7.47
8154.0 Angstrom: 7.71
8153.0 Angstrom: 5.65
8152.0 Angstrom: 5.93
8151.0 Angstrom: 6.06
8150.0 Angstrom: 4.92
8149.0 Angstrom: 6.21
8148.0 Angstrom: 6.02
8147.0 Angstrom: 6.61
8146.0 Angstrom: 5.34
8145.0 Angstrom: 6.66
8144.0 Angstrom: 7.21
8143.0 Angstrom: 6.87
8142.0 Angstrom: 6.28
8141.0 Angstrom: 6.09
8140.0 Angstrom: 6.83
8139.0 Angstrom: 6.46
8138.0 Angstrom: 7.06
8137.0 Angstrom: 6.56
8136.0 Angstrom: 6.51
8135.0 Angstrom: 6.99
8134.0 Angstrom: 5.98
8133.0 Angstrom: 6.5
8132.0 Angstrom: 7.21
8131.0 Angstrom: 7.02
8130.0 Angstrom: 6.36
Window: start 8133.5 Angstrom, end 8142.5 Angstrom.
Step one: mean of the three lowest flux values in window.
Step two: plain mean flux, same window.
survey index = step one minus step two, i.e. -0.4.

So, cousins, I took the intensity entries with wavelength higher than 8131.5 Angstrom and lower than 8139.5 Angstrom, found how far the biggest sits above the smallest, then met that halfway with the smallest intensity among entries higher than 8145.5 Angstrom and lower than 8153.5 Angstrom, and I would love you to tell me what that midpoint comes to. 3.1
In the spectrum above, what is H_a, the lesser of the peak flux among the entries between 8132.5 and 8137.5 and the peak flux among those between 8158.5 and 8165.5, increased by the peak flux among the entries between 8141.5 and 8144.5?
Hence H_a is 14.2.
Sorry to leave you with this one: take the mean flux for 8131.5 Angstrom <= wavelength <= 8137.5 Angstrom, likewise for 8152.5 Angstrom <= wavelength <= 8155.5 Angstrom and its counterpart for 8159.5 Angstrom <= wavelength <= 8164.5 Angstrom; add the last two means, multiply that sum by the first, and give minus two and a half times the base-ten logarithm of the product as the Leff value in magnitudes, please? -4.88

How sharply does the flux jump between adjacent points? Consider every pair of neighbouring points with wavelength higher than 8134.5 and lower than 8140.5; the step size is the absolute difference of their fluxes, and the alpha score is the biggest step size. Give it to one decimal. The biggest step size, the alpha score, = 0.6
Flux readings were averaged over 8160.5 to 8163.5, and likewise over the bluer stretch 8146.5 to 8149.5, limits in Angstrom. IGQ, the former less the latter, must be 0.21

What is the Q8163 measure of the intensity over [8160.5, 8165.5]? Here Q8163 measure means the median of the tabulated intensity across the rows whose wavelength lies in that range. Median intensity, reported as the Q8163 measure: 6.8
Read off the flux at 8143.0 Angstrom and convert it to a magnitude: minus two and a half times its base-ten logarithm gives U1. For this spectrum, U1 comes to -2.09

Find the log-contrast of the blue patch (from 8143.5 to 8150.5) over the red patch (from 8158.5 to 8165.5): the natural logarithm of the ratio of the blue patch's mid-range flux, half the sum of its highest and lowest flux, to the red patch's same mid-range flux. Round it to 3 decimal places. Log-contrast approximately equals -0.073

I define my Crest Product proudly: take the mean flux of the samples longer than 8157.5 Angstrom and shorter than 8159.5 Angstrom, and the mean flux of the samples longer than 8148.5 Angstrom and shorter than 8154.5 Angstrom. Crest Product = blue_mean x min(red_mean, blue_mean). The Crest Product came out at 37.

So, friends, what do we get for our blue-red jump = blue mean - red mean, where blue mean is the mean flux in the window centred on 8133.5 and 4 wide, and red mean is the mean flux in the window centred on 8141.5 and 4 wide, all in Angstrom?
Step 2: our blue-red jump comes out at 0.15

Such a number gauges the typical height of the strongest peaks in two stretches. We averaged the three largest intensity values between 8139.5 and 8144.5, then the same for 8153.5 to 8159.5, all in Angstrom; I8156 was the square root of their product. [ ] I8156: 7.17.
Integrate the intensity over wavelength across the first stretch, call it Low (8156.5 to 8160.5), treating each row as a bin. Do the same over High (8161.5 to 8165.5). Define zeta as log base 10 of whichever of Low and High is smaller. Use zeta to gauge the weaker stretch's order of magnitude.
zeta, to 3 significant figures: 1.39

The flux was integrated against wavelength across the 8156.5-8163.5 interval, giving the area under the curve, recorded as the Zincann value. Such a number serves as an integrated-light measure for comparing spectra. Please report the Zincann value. 44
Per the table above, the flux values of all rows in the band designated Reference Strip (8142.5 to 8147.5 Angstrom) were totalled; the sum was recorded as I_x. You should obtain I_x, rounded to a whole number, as 33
